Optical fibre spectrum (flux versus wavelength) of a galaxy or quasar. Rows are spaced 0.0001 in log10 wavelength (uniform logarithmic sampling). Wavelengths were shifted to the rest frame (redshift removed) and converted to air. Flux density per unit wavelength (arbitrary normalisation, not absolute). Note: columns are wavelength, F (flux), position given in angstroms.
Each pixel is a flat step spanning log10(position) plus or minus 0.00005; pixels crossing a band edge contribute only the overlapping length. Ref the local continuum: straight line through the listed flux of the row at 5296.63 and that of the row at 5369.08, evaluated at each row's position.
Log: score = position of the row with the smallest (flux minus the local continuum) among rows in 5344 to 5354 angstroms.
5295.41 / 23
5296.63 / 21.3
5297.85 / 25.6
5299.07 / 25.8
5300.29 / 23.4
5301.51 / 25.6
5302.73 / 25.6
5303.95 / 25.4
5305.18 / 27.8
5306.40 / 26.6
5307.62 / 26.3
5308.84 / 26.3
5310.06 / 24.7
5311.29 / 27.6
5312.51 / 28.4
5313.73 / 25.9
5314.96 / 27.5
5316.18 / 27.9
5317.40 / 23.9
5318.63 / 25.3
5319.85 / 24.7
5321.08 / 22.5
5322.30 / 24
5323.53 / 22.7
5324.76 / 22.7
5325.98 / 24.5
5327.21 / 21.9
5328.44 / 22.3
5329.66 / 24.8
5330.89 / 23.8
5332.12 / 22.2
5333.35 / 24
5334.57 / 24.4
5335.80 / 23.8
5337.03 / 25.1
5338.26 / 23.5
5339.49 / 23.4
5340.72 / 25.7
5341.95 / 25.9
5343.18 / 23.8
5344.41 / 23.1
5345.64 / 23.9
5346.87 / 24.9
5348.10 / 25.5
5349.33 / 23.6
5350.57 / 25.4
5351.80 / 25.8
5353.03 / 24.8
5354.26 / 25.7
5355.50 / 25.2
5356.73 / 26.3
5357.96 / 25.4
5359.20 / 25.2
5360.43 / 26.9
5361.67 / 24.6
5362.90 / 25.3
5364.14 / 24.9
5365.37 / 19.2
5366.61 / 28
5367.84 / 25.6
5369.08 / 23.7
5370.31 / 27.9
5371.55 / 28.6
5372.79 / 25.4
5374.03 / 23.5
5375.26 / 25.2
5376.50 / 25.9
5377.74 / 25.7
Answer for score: 5344.41 angstroms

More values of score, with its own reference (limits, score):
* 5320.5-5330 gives 5327.21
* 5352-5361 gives 5353.03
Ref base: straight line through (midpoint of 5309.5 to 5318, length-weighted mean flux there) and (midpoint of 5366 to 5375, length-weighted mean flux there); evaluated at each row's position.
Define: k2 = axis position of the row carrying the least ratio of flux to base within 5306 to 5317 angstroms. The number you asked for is 5310.06 angstroms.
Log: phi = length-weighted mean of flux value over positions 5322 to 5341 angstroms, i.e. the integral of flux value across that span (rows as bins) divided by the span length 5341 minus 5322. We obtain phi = 23.6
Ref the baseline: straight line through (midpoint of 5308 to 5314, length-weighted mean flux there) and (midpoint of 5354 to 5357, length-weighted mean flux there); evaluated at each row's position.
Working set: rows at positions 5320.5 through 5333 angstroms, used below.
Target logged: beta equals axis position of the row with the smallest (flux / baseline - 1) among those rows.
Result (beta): 5327.21 angstroms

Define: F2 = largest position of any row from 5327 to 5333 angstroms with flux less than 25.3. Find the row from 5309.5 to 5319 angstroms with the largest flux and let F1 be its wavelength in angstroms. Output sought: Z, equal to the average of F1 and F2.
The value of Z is 5322.3 angstroms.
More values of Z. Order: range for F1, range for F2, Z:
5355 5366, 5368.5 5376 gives 5367.8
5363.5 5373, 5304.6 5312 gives 5340.8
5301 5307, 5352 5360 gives 5332.2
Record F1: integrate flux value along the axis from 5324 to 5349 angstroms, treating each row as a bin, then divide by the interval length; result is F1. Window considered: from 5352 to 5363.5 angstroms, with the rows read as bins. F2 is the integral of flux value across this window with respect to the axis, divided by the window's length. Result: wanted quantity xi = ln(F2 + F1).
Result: 3.901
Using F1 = 24.0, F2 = 25.5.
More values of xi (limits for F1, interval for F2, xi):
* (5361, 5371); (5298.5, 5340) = 3.907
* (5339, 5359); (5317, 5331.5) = 3.881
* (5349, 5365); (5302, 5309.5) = 3.943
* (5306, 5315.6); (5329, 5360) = 3.938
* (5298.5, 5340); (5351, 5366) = 3.908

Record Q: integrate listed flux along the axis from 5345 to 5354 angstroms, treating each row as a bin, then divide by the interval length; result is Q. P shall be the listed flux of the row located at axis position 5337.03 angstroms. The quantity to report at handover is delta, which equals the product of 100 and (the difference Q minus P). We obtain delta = -22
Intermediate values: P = 25.1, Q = 24.9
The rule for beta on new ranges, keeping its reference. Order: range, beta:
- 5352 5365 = 5361.67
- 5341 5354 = 5344.41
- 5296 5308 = 5296.63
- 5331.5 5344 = 5332.12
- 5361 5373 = 5365.37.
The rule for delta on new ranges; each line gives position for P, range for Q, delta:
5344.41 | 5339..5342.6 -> 194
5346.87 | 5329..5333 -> -129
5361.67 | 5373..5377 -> 31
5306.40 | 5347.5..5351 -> -185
